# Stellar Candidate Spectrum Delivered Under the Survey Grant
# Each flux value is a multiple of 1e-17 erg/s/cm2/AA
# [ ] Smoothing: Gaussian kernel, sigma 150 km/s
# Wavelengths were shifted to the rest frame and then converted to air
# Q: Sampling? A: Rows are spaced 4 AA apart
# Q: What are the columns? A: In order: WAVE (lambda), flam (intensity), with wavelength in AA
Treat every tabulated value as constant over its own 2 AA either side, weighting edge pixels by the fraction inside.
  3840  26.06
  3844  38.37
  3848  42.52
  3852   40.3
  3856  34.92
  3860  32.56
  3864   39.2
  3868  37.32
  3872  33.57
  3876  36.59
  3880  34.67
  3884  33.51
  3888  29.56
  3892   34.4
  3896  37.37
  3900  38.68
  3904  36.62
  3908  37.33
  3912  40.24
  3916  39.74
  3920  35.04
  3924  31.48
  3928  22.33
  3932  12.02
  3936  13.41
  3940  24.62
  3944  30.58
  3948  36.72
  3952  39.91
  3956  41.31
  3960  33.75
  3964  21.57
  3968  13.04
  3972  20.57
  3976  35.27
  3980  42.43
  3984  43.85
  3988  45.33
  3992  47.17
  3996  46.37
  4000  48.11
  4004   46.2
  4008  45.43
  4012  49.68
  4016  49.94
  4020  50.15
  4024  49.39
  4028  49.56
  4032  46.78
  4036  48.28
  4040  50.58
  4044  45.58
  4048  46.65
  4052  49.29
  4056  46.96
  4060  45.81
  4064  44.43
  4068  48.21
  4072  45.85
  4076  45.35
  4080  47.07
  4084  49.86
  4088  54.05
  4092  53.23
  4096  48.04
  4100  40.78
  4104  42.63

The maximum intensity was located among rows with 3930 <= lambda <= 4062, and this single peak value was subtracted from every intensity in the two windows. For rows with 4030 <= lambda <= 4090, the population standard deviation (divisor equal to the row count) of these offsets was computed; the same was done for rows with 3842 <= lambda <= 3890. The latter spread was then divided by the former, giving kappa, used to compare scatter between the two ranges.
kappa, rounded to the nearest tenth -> 1.5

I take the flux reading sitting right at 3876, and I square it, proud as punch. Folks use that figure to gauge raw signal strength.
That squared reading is 1339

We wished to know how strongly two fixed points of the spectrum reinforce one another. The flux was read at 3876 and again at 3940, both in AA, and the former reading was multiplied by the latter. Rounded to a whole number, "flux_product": 901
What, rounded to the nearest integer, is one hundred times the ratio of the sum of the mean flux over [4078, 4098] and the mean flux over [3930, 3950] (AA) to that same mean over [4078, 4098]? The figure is 147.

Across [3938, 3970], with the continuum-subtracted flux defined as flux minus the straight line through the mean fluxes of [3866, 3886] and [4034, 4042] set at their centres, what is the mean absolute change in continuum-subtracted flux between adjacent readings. 6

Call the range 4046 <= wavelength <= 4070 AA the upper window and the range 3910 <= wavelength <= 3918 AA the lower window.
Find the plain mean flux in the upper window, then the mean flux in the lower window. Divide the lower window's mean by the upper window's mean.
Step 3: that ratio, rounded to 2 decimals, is 0.85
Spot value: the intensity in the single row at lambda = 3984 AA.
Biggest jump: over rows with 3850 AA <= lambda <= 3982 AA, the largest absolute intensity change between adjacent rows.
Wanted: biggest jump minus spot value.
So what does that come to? -29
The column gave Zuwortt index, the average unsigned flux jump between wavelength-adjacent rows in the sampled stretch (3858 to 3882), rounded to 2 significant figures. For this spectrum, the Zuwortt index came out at 3.4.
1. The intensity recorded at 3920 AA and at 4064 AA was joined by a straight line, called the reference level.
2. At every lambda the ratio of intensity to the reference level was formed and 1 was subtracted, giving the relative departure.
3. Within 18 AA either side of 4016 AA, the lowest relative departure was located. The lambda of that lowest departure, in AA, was 4032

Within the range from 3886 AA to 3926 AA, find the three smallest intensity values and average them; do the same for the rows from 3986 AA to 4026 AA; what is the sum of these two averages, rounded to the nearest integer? 77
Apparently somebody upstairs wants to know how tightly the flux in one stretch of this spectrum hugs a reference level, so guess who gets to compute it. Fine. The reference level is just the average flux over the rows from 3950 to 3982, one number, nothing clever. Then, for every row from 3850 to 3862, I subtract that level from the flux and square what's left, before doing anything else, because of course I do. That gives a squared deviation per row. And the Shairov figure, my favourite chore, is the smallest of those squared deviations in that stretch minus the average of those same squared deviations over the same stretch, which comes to -32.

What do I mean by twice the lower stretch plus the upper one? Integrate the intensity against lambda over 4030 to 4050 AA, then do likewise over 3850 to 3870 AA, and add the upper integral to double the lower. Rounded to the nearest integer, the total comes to 2426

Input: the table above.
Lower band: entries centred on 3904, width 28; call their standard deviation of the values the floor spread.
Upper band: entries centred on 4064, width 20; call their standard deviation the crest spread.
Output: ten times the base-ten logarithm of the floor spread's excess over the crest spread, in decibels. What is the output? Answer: -2.4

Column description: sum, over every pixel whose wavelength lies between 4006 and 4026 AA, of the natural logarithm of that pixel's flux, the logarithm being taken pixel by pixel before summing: 19.4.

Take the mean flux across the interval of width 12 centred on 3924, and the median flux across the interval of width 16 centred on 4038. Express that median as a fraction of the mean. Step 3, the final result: 1.60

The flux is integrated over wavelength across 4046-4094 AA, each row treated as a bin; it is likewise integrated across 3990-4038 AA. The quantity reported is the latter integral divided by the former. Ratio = 1.0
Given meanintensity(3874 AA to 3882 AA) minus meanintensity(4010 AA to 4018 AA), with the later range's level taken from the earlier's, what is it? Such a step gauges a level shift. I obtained -14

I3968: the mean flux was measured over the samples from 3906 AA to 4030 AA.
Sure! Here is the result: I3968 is 37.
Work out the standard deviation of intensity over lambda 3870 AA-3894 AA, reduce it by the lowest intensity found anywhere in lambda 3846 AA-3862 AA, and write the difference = -30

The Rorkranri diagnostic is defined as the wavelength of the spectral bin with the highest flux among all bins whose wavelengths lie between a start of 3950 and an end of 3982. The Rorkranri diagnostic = 3980 AA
